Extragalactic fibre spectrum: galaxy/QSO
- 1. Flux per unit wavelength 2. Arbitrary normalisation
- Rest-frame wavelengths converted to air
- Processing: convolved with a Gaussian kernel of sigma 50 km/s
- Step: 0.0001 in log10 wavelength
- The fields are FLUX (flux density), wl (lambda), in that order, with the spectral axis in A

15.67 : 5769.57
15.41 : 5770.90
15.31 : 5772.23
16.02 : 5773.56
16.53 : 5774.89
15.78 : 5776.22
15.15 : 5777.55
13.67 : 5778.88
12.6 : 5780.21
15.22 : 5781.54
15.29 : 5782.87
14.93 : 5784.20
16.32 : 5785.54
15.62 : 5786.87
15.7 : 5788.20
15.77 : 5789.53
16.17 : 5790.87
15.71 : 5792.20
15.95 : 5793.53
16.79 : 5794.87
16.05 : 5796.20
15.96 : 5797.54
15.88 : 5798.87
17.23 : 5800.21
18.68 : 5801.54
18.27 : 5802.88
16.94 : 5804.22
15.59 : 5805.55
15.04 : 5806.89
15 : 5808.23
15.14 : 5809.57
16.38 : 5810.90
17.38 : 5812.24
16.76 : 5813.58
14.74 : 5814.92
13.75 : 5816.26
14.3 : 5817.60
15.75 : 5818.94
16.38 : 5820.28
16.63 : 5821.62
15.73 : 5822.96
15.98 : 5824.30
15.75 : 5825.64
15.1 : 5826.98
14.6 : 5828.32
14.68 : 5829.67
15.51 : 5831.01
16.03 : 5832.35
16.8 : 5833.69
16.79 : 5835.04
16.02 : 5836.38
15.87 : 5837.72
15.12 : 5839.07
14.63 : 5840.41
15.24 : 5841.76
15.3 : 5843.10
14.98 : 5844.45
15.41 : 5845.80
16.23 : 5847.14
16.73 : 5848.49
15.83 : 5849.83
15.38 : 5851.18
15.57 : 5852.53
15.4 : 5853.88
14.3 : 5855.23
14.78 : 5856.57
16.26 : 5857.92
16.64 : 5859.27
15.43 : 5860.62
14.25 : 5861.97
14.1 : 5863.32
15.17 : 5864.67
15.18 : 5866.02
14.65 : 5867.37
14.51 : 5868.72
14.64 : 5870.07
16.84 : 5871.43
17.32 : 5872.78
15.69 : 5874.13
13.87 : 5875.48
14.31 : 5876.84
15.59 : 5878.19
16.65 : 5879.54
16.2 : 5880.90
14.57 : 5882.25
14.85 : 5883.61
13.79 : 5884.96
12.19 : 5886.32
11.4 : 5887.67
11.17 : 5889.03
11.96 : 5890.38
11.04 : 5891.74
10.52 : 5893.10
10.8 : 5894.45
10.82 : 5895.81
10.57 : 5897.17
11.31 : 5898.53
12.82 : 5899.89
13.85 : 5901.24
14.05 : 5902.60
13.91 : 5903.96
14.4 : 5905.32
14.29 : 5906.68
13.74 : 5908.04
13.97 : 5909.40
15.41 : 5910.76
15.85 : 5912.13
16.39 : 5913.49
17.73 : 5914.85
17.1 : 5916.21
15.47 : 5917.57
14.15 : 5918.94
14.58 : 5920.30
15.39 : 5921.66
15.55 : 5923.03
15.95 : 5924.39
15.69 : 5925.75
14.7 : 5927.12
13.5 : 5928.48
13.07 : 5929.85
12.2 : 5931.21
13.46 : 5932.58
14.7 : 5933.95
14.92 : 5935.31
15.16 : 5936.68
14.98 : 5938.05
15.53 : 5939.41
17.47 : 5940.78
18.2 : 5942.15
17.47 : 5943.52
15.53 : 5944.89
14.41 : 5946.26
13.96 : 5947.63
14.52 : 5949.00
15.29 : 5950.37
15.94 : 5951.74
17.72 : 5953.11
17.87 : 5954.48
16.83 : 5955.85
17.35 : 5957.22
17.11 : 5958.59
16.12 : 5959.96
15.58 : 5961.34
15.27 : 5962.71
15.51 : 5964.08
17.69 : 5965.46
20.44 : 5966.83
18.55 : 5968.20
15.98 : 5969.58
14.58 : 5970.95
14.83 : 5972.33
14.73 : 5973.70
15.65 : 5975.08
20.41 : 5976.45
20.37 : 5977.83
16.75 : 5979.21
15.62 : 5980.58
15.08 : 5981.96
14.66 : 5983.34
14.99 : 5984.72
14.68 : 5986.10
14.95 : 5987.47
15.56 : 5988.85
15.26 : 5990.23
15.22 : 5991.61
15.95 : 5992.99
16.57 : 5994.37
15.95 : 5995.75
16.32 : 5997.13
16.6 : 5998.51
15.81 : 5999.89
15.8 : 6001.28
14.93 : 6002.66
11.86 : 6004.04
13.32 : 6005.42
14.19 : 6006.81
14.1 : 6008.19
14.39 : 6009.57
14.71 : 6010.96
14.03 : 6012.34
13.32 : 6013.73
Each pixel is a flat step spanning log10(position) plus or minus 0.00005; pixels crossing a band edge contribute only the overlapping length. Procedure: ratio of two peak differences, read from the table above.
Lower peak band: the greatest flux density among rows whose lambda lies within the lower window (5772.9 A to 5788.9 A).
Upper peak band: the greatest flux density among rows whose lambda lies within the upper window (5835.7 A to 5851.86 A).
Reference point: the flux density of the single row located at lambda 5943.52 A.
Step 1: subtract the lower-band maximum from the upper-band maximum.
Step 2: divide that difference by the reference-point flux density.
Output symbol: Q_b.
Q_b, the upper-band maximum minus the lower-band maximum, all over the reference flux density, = 0.011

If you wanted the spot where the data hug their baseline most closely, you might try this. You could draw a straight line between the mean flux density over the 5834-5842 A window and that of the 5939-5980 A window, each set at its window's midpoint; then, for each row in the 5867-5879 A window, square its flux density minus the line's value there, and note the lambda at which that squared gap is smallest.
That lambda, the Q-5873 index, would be 5874.13 A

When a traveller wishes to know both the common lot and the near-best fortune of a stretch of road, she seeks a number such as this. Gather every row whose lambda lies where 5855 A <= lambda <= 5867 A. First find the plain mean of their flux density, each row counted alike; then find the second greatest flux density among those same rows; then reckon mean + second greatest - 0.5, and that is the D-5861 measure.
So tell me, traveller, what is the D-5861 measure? 30.9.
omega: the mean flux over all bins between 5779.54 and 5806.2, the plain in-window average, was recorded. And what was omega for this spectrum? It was 16.0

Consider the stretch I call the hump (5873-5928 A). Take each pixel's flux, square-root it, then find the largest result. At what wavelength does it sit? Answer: 5914.85 A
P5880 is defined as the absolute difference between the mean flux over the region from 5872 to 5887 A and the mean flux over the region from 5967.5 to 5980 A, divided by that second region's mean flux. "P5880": 0.11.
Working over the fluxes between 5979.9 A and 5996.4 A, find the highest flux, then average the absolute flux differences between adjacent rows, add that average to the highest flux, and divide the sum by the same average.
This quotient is 39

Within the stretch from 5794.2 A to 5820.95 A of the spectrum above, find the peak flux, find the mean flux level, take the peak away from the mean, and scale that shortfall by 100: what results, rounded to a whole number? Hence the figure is -258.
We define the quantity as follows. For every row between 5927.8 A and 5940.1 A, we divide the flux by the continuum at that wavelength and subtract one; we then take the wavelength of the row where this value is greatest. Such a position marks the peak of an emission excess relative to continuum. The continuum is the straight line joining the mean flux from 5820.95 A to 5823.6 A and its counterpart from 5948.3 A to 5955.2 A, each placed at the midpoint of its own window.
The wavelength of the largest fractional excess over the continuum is 5939.41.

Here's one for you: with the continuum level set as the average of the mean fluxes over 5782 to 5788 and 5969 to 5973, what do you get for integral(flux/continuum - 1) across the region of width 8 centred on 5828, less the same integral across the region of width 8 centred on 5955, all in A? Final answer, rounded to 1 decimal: -1.0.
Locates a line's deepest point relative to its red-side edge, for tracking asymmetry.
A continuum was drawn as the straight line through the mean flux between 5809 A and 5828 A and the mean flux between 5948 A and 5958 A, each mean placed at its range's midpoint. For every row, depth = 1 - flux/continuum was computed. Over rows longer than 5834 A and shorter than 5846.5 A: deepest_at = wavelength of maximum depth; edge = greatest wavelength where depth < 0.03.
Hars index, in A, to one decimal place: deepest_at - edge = -5.4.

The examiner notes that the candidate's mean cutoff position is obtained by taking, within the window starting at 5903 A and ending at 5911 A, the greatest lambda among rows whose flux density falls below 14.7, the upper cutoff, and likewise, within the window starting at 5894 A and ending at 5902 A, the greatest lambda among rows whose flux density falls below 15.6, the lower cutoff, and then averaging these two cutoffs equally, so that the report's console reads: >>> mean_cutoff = 5905.3 A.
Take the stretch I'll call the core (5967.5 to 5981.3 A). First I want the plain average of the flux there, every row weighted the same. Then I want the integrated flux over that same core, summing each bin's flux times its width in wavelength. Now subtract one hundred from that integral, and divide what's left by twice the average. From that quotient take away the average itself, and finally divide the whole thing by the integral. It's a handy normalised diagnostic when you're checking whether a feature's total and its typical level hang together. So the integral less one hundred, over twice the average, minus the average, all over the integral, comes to -0.056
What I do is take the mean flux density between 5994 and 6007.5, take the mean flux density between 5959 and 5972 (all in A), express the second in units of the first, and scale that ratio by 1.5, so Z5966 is 1.65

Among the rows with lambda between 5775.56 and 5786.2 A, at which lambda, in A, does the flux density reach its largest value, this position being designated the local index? 5785.54 A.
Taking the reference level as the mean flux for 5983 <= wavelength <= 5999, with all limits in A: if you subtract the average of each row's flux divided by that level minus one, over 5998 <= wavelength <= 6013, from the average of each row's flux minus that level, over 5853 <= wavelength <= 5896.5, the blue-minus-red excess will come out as -1.3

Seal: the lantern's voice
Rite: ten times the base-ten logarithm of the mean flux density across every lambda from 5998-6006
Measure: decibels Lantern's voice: 11.7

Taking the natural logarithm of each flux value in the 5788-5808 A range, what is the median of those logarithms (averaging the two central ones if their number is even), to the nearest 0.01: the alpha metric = 2.77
